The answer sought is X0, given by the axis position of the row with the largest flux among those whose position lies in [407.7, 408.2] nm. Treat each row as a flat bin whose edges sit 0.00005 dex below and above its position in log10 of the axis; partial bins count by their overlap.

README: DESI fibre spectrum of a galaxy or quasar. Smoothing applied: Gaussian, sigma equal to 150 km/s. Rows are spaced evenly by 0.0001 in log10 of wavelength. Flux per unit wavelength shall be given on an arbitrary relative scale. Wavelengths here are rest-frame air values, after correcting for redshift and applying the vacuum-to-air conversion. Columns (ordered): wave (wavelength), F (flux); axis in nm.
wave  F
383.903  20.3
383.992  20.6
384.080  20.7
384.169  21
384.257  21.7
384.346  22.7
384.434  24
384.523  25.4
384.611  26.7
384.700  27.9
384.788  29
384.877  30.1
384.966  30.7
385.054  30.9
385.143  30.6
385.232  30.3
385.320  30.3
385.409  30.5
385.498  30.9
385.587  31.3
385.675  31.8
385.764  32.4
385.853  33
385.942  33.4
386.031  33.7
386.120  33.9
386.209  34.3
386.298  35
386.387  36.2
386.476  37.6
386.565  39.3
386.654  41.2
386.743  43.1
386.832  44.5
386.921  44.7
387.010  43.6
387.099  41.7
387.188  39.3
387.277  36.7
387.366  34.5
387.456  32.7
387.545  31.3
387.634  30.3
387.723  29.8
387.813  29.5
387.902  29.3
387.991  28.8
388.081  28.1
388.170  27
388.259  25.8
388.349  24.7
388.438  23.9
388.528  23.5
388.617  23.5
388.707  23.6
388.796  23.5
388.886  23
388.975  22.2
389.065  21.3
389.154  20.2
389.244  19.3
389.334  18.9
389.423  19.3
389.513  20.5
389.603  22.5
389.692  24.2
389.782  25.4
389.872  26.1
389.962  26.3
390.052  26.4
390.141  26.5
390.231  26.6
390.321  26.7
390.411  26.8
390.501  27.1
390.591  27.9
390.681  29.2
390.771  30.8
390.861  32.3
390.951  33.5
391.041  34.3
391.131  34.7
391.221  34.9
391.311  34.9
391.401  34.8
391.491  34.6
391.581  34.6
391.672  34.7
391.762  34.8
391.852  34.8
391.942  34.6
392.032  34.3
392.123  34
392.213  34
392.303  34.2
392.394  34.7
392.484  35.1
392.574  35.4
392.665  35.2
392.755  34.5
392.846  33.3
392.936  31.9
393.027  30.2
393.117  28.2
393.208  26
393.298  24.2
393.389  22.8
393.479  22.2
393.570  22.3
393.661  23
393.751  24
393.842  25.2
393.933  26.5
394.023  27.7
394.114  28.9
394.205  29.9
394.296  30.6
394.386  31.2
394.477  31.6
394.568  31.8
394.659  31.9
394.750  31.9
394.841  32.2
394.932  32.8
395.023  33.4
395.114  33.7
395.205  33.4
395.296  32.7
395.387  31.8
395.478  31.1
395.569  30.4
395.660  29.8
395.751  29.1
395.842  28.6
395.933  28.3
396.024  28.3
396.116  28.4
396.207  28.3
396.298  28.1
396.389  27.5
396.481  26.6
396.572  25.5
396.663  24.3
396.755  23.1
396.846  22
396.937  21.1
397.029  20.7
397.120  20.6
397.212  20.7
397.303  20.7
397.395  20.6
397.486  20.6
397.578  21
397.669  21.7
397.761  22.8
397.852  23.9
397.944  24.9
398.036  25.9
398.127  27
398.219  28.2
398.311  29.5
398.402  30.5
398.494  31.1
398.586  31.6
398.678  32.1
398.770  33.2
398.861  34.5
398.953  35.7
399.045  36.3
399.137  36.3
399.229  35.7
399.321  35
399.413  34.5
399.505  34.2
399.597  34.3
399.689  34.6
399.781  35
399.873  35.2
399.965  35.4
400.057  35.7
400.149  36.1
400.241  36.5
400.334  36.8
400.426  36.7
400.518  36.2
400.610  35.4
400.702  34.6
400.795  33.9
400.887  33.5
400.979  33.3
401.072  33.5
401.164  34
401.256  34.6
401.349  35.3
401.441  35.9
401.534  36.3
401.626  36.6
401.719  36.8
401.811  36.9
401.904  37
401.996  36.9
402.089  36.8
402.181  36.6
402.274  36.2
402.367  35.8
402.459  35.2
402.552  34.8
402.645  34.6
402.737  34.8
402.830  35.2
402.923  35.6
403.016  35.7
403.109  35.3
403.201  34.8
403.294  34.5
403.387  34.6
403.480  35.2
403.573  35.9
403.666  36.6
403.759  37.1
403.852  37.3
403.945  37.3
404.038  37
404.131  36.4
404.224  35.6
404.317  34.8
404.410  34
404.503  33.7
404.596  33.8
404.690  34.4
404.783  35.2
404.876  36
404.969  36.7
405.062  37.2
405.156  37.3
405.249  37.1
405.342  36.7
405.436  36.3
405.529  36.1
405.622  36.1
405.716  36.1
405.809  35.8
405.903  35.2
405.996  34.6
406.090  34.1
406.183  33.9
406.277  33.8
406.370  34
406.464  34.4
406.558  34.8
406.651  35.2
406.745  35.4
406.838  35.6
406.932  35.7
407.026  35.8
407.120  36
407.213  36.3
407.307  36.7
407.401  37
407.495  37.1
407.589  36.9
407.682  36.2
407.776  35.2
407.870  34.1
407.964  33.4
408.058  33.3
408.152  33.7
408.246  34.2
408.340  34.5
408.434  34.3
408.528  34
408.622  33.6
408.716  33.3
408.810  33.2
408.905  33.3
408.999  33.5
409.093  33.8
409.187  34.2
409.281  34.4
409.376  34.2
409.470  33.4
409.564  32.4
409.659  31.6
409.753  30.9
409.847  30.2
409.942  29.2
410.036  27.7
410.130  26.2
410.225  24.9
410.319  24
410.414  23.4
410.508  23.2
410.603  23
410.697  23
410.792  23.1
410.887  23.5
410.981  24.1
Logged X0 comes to 407.776 nm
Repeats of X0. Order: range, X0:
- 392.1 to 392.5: 392.484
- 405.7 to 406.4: 405.716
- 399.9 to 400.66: 400.334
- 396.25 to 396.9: 396.298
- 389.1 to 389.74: 389.692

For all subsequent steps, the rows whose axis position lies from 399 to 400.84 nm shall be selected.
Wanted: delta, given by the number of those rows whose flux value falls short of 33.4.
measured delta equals 0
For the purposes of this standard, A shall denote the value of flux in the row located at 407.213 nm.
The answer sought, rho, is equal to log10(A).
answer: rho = 1.56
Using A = 36.3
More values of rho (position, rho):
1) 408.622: 1.53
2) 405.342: 1.56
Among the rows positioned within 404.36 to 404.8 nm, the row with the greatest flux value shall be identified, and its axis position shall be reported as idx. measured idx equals 404.783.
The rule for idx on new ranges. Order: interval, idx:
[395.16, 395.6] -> 395.205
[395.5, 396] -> 395.569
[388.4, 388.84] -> 388.438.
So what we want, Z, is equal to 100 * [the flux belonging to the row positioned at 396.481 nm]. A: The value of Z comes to 2660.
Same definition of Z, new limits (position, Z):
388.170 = 2700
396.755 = 2310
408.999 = 3350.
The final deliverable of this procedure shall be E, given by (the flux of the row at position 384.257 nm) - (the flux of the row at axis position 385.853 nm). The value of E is -11.3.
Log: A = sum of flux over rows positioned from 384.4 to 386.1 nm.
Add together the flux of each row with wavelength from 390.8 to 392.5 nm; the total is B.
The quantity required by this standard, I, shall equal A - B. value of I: -81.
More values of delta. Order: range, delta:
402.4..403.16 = 0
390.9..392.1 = 0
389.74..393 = 15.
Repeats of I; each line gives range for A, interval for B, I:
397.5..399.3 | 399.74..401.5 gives -106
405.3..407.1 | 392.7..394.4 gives 147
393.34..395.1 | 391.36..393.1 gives -110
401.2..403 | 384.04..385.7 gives 155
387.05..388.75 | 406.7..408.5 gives -107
